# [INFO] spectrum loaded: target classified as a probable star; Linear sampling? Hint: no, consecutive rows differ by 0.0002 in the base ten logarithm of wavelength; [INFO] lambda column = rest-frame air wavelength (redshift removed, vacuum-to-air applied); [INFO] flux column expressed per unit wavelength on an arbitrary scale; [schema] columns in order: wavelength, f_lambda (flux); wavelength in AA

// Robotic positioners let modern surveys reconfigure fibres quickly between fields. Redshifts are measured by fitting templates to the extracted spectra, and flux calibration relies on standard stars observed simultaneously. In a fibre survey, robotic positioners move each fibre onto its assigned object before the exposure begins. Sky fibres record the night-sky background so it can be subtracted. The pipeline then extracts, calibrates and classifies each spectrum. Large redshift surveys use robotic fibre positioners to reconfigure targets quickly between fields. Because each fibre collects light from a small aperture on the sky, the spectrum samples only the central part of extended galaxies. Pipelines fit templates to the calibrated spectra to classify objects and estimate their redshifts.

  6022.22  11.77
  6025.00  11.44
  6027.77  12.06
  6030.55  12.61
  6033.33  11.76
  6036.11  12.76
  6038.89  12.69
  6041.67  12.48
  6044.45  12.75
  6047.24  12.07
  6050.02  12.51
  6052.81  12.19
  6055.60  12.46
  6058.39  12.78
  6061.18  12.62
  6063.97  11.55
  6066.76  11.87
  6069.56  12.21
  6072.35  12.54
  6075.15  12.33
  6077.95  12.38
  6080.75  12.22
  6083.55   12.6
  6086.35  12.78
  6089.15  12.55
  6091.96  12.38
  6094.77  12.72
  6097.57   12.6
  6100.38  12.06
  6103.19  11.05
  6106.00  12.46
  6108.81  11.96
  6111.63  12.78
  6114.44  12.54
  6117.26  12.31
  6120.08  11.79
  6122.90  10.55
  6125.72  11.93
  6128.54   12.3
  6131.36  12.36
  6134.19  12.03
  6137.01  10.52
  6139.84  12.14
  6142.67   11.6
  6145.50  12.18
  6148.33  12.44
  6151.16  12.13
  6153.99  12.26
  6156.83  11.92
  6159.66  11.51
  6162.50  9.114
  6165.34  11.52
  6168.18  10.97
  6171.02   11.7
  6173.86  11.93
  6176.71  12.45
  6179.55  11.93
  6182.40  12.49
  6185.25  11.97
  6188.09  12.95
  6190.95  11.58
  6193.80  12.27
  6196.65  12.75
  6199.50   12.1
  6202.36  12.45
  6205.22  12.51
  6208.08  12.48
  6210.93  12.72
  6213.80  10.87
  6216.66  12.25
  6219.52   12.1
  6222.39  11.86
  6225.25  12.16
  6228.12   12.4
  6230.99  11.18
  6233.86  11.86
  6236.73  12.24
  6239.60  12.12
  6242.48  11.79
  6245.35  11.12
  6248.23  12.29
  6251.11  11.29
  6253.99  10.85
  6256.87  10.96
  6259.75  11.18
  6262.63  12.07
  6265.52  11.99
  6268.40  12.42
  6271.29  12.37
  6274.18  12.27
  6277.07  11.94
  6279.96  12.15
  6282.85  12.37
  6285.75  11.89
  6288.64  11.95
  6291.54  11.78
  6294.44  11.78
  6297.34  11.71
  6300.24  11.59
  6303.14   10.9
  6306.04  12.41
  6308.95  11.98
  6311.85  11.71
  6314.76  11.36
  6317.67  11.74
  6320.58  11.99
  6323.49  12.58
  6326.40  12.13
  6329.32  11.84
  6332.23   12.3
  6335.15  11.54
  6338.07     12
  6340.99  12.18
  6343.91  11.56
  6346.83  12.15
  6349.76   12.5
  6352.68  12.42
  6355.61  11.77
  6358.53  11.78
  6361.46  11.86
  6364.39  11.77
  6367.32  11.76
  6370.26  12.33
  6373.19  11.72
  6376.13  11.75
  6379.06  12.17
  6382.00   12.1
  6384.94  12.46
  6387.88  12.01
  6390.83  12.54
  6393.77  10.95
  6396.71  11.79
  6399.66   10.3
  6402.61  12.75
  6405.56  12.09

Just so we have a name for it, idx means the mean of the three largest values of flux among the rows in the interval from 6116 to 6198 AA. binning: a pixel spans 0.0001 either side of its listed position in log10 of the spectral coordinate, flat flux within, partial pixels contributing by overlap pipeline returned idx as 12.7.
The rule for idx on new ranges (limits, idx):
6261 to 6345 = 12.5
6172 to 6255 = 12.8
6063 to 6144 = 12.8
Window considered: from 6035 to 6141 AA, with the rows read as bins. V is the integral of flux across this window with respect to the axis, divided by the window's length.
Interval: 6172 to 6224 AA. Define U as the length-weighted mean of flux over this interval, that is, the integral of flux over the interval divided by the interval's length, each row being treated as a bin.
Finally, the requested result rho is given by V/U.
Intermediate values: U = 12.20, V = 12.23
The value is 1.00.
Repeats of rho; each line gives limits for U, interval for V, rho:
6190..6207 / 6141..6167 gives 0.95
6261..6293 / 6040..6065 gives 1.02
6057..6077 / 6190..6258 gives 0.97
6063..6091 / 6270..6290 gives 0.99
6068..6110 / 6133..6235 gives 0.97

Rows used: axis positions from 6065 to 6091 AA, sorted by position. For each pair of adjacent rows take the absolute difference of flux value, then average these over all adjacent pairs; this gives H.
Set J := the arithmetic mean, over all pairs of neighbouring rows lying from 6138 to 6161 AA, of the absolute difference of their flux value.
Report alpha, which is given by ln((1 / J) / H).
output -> 2.5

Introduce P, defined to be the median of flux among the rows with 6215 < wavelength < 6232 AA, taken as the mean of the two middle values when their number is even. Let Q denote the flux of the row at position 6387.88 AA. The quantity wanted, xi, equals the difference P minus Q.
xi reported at 0.1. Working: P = 12.1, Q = 12.01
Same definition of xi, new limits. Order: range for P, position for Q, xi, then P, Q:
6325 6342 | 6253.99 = 1.2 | 12.1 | 10.85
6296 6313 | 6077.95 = -0.7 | 11.7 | 12.38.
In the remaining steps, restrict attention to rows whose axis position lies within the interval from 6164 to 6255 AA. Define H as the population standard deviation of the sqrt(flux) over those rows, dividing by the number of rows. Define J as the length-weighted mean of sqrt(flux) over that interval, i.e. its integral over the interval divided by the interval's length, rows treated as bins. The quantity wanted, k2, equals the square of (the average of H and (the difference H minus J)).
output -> 2.72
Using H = 0.080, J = 3.46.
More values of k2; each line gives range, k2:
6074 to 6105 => 2.86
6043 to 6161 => 2.78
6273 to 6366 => 2.81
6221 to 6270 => 2.68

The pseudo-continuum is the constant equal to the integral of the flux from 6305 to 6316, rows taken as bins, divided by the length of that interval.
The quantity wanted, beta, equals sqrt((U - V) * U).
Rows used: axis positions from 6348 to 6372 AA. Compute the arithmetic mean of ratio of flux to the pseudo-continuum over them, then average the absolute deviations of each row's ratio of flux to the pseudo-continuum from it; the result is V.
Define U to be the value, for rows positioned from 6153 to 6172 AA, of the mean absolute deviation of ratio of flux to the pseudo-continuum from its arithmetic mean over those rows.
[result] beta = 0.046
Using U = 0.060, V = 0.025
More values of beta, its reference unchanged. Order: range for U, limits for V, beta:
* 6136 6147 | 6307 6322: 0.038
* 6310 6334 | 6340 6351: 0.007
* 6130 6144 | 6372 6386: 0.033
